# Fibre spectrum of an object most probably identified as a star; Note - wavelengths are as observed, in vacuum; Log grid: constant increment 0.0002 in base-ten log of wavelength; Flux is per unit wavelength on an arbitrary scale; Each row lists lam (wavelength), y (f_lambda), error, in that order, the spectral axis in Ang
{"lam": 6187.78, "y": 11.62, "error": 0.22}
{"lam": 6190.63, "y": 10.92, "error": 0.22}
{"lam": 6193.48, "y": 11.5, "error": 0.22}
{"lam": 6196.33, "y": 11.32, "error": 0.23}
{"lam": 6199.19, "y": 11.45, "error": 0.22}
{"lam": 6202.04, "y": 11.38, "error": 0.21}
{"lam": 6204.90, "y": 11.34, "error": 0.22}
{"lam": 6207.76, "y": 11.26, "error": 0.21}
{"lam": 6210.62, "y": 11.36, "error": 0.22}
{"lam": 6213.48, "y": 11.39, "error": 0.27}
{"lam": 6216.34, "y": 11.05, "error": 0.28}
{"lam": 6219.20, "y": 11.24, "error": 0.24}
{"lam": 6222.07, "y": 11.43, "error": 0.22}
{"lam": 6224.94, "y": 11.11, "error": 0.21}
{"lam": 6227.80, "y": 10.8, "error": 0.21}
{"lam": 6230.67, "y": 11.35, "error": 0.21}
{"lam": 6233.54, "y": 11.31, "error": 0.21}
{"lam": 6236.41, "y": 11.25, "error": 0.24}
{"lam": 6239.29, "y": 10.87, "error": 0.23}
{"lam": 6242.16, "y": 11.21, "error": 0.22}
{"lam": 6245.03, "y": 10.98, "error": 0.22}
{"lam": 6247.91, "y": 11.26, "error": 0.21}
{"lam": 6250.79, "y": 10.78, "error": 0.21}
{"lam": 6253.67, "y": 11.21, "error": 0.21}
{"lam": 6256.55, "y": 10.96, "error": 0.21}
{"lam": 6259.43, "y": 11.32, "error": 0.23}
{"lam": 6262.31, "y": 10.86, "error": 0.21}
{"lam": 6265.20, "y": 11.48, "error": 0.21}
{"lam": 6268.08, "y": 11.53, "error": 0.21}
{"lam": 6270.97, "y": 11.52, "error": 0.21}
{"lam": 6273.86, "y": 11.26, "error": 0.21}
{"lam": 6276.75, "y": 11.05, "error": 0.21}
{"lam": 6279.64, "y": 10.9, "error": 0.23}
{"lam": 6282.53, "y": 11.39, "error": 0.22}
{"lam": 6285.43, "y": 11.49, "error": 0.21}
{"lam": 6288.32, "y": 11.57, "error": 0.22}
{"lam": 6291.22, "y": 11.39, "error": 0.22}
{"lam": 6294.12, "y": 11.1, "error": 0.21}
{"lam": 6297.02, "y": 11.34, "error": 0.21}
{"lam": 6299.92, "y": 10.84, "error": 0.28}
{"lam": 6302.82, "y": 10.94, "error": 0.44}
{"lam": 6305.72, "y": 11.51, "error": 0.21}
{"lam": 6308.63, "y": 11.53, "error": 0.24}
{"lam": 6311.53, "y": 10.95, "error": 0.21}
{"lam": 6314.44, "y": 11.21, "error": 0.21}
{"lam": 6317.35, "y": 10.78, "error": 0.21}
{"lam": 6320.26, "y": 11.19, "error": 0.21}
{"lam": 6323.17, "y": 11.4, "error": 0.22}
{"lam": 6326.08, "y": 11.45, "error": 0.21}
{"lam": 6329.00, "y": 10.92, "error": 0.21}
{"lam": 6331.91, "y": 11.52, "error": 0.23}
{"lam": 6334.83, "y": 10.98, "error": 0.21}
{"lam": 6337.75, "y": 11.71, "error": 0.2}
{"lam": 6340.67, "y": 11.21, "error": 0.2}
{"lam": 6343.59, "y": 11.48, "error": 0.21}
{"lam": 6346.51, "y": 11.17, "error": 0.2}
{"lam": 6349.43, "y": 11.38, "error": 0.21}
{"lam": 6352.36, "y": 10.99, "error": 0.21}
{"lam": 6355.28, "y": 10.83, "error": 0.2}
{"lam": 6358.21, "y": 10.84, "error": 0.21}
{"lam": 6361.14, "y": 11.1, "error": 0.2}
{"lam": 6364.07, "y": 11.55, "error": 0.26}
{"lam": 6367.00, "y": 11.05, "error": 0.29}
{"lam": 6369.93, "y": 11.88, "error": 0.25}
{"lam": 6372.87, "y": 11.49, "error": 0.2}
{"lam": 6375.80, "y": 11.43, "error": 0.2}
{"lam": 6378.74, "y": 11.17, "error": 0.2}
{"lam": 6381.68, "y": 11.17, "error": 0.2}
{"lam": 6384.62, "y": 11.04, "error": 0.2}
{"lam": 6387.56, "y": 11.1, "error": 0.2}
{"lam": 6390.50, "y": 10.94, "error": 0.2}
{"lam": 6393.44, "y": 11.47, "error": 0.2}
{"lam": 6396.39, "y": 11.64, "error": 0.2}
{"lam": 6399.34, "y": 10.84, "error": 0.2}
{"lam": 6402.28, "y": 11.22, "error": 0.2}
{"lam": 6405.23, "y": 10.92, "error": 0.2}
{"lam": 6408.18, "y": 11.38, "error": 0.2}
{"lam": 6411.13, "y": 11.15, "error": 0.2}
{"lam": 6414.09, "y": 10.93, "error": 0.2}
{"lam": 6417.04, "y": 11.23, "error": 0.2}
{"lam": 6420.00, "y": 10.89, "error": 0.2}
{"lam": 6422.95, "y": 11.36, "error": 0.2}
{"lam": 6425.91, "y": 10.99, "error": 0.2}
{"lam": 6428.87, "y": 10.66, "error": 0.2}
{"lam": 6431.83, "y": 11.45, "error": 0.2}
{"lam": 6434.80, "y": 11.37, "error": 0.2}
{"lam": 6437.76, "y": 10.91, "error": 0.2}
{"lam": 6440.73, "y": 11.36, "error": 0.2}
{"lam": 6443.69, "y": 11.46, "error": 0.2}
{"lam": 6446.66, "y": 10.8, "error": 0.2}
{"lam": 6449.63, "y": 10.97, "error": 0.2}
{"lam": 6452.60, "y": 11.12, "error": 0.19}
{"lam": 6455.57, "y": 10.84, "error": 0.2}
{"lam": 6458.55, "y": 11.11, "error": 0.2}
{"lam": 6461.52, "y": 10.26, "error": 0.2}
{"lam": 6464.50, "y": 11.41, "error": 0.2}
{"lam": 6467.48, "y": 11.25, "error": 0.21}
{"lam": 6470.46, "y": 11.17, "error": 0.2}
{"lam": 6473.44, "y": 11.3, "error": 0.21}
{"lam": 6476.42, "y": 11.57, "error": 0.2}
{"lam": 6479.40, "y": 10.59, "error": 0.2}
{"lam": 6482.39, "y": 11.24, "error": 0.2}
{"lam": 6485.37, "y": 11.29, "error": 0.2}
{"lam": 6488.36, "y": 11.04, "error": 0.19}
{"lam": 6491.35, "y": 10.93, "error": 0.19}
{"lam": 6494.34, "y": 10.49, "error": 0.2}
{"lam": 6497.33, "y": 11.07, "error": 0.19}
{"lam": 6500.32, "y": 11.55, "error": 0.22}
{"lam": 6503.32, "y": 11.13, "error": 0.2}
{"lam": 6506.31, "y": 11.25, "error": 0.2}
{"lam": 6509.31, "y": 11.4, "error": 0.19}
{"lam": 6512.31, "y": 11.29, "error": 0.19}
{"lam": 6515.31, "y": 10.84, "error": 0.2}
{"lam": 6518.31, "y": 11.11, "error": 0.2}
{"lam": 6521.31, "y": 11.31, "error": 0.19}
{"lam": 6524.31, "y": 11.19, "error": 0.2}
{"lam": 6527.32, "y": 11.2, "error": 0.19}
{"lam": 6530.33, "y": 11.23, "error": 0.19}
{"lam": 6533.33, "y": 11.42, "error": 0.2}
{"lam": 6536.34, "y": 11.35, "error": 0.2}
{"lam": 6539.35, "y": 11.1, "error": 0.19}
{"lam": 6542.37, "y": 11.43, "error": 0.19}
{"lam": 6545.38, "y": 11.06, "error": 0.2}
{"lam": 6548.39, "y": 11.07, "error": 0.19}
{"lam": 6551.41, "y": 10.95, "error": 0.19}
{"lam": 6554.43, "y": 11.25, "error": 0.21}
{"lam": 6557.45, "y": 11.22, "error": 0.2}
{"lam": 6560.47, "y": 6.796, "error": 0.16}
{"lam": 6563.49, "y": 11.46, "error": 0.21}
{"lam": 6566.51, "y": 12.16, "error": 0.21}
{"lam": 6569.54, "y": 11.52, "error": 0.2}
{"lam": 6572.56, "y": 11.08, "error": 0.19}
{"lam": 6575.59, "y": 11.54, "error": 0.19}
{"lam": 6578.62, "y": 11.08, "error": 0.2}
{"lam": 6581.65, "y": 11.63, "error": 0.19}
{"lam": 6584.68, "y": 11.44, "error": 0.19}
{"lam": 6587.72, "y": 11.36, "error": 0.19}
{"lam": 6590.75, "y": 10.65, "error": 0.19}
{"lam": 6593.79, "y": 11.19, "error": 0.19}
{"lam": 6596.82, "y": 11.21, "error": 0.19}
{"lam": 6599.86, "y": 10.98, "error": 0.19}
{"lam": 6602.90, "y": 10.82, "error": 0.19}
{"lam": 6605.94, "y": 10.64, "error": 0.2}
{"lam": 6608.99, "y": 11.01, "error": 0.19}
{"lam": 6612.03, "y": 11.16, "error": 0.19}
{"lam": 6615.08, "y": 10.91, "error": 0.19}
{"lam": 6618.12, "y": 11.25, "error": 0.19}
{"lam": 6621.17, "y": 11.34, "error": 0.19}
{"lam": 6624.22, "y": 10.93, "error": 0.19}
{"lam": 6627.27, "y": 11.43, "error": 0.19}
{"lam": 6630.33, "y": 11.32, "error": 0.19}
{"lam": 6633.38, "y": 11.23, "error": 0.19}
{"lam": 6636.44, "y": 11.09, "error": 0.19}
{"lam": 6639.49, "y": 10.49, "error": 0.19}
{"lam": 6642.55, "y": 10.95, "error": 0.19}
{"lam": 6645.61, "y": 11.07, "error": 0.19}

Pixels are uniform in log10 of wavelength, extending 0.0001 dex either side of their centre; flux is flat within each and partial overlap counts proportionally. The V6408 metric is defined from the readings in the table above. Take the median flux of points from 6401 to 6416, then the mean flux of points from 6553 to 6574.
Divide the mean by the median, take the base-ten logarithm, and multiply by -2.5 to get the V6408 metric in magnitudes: 0.036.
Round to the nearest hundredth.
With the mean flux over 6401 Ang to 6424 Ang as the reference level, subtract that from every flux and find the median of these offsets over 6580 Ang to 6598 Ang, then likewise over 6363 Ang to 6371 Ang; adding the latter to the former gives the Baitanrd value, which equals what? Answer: 0.57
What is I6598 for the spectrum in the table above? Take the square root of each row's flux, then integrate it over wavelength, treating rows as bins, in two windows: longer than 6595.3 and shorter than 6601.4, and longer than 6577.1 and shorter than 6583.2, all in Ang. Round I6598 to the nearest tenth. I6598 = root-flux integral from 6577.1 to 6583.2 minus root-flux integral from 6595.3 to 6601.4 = 0.2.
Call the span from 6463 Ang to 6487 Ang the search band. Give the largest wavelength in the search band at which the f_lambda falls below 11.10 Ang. 6479.40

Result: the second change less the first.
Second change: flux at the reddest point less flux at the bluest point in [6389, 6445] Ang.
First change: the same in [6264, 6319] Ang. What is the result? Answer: 1.2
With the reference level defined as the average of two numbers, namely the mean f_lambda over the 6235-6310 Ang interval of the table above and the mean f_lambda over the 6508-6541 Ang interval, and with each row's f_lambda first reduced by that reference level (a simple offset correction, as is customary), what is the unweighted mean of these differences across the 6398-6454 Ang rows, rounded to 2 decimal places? -0.11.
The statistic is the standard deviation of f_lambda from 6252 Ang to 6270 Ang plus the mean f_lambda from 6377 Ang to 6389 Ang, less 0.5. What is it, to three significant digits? 10.9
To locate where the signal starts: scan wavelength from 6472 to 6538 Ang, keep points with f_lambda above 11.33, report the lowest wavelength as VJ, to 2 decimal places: 6476.42 Ang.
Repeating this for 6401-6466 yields 6408.18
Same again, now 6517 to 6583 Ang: 6533.33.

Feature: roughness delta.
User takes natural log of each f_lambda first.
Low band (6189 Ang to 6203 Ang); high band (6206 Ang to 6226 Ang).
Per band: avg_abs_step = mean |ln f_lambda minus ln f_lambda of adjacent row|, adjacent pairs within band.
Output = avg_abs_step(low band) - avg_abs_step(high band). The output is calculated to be 0.004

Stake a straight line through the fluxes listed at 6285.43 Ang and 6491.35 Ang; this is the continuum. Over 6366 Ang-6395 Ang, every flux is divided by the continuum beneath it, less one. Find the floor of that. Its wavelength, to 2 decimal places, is 6390.50 Ang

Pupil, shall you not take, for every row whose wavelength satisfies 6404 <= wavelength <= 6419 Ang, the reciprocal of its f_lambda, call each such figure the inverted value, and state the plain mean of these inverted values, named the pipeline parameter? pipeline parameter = 0.0899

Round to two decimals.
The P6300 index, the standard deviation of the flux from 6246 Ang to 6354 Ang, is 0.26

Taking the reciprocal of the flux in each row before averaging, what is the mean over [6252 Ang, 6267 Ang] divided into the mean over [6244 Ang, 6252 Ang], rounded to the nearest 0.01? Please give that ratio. 1.01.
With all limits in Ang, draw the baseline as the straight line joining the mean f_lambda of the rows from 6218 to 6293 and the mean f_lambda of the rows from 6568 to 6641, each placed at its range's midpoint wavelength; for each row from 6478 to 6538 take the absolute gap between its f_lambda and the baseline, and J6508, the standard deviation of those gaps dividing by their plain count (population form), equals 0.172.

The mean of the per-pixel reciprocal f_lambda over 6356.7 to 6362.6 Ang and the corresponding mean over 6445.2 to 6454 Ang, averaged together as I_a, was 0.091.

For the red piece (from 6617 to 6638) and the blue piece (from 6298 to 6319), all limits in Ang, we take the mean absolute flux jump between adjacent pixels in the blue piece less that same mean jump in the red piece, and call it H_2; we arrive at 0.10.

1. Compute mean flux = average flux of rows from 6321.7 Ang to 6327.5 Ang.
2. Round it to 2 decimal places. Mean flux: 11.43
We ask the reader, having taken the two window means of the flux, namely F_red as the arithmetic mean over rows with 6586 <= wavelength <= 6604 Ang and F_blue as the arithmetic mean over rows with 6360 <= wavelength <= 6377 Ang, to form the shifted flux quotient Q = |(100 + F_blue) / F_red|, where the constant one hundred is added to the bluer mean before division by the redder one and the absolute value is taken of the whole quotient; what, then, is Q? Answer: 10.1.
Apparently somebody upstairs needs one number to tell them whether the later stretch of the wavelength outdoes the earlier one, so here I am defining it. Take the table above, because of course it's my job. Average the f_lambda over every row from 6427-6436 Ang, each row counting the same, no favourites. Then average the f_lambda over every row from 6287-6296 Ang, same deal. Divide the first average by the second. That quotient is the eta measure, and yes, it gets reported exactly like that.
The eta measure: 0.98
